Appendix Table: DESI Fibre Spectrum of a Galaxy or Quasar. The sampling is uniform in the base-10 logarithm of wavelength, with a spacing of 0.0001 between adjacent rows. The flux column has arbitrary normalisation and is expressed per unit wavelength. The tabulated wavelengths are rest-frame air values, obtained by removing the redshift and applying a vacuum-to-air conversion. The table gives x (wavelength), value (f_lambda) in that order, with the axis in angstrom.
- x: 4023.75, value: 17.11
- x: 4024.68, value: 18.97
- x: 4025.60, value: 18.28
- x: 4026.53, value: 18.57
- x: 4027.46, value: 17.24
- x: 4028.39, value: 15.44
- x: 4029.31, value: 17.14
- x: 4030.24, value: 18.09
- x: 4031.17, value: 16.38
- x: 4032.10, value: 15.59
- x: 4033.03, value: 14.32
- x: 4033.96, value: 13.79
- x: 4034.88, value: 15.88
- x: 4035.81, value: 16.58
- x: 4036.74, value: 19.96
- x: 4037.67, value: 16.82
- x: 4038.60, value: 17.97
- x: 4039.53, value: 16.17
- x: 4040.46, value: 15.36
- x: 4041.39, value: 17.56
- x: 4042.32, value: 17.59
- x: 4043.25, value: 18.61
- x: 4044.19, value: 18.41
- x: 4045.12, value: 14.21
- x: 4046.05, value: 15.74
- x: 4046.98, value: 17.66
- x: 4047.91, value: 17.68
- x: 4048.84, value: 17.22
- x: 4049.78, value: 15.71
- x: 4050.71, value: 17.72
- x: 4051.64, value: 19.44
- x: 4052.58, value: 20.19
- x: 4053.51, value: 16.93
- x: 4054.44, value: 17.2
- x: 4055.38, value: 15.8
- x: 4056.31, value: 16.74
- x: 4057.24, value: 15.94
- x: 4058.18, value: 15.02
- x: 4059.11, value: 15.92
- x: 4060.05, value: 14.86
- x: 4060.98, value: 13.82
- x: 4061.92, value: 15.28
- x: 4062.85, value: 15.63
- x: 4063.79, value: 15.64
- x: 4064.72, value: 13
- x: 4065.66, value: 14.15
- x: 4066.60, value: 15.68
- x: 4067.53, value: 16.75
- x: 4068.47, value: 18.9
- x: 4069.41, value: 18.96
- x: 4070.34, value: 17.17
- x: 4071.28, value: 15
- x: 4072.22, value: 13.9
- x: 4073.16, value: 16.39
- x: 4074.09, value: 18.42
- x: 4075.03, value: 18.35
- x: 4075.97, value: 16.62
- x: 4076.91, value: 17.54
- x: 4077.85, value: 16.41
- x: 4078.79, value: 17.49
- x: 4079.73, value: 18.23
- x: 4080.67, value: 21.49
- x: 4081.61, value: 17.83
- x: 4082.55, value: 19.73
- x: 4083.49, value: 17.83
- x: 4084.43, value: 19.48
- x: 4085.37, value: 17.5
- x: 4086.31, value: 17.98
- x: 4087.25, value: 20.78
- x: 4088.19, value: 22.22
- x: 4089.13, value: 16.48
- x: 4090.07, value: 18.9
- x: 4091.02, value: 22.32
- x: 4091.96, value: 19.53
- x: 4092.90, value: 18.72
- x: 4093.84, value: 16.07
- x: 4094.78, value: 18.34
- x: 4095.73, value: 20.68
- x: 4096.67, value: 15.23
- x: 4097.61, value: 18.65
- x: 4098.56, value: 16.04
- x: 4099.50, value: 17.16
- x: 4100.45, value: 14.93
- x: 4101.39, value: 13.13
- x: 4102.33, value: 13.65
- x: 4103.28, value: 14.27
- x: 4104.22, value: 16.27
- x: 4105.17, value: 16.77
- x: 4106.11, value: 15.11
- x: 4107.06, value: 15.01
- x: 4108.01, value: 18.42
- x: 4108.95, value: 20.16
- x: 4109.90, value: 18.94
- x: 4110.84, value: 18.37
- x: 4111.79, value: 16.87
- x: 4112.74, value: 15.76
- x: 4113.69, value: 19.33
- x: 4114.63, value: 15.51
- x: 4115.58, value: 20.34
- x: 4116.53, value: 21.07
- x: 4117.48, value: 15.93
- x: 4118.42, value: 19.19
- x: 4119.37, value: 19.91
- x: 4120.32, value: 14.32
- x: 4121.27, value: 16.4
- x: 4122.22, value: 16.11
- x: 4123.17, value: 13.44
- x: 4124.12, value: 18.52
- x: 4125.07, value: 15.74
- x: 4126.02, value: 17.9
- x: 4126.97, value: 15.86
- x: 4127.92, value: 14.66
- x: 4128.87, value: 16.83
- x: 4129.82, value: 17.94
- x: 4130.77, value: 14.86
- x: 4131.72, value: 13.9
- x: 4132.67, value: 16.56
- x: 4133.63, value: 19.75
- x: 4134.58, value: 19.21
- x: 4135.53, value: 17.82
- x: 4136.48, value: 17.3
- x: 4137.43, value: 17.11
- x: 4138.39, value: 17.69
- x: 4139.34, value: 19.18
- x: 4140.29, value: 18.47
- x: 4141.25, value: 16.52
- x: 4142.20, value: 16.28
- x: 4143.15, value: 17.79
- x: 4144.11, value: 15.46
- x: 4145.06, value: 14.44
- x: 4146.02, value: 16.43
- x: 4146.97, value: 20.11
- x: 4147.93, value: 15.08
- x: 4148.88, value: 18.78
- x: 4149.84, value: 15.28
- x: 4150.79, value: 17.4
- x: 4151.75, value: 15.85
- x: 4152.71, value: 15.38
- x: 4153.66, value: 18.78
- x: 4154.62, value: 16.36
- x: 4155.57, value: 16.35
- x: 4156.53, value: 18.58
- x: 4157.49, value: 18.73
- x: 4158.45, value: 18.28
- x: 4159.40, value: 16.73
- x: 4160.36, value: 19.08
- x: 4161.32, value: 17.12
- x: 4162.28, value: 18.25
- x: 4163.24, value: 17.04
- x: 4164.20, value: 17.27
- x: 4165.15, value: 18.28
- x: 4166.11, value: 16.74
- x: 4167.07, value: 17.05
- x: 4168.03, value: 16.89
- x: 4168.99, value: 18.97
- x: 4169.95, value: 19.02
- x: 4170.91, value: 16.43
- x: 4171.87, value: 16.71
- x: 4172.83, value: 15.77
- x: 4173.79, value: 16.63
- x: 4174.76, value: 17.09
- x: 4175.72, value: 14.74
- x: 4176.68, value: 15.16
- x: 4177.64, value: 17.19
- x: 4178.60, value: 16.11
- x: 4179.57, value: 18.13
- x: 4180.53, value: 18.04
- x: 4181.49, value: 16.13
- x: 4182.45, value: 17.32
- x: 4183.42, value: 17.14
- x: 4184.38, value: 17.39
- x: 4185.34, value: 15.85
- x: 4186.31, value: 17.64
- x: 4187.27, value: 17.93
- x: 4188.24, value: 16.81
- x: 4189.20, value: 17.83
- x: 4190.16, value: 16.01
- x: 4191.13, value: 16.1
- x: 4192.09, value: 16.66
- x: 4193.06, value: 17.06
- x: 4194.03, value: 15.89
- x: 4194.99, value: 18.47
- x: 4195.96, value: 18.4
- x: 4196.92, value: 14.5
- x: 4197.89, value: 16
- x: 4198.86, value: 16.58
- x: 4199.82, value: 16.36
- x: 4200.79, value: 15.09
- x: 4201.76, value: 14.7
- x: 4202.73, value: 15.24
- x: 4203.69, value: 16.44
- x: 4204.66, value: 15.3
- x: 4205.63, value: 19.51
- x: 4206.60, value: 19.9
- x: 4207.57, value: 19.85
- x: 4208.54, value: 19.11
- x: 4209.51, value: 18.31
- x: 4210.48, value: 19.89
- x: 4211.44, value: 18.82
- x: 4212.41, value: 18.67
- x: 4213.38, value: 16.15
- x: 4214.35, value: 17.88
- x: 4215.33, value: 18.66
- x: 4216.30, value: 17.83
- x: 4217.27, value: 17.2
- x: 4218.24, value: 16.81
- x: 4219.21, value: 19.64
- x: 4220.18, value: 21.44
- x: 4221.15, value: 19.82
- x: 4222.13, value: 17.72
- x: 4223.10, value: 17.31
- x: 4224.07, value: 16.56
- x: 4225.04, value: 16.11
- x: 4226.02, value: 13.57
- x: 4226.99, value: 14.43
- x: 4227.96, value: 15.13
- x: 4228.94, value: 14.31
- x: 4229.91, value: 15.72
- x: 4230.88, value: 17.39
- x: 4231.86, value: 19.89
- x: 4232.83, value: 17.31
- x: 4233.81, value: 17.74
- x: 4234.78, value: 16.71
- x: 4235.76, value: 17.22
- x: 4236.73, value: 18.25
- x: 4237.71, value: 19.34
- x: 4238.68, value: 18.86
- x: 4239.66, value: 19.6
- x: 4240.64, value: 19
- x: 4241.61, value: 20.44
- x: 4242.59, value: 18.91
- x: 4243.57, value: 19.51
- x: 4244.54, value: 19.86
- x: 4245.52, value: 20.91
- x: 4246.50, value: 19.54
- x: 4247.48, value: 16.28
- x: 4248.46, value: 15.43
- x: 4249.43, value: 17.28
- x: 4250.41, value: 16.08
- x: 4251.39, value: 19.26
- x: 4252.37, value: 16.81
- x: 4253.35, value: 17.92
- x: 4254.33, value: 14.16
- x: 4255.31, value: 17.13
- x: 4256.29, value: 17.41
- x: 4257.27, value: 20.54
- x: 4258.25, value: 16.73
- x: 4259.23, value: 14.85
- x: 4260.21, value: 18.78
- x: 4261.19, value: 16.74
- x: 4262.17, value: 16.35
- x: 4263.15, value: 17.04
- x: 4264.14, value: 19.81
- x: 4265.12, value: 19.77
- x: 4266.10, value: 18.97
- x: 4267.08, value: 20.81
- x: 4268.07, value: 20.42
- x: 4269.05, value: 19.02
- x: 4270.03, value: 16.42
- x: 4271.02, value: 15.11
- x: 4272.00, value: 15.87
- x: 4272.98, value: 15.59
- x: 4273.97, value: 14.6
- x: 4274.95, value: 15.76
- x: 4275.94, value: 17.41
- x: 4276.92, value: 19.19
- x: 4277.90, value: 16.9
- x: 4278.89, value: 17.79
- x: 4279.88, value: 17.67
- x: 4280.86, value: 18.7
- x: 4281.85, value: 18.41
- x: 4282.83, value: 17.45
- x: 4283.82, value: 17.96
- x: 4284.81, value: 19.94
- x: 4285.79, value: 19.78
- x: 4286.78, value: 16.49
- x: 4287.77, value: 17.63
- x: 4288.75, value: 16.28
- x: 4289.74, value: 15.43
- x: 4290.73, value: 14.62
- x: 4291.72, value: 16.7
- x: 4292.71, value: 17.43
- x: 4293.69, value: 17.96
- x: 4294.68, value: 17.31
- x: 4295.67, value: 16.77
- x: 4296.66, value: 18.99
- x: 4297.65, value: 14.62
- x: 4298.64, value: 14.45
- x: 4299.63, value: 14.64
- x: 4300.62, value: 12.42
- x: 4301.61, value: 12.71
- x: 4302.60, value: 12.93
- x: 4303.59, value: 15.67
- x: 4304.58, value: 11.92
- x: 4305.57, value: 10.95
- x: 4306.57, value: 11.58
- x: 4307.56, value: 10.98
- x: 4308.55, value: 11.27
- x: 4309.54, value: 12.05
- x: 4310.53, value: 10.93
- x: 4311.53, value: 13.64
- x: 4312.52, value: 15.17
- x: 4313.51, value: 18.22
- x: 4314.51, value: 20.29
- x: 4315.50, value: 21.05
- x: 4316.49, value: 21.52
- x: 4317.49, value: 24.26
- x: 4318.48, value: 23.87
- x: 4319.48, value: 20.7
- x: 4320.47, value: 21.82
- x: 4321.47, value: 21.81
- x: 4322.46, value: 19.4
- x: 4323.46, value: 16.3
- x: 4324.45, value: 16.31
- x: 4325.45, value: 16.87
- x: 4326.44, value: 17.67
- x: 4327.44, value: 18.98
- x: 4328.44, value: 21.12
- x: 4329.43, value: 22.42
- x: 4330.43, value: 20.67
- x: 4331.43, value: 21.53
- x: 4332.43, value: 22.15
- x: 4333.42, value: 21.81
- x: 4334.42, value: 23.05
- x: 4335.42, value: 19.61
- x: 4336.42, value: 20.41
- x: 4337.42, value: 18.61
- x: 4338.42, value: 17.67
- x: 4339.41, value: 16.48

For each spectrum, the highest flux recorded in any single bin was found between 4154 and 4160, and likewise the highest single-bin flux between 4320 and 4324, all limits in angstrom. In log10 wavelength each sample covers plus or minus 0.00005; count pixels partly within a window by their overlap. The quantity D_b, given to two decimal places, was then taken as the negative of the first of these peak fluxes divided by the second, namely -0.86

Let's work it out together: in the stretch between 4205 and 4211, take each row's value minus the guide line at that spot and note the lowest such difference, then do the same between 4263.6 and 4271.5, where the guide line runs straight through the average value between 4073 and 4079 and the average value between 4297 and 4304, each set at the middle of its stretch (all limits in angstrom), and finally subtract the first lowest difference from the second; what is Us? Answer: -2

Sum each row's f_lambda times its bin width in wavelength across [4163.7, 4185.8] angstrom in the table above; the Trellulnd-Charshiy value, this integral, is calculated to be 375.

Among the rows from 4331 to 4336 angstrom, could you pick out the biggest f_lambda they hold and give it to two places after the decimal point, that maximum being 23.05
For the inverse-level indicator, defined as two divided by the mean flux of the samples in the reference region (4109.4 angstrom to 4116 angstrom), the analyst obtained 0.112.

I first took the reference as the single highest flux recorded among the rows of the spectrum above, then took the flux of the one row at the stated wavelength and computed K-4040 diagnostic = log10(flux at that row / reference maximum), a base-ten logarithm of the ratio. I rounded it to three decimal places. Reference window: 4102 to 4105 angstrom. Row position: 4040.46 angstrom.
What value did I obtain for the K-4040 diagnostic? -0.025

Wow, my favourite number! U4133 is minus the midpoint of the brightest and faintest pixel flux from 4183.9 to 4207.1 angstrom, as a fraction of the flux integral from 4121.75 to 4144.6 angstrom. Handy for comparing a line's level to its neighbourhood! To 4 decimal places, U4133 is -0.0446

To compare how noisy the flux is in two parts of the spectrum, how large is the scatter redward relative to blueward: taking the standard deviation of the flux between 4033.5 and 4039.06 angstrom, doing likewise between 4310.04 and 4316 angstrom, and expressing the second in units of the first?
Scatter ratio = 1.9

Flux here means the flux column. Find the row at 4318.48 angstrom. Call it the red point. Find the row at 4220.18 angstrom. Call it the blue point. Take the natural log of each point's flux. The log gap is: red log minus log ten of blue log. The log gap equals 2.69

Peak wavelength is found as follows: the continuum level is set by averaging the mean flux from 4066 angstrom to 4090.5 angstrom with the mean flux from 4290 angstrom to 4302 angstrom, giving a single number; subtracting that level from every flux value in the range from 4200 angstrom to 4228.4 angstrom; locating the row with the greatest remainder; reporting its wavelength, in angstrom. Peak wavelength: 4220.18 angstrom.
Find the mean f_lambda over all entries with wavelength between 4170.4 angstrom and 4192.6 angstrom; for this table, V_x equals 16.7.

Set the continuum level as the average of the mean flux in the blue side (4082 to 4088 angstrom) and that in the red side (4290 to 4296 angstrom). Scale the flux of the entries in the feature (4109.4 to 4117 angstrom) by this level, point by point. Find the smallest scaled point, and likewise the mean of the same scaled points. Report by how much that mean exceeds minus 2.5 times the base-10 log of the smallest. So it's 0.87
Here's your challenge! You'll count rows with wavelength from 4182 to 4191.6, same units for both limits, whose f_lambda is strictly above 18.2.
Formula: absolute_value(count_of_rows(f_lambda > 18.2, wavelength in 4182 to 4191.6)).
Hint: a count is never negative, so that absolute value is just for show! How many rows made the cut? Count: 0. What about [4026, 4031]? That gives 1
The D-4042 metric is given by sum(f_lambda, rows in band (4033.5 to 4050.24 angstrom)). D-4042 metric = 303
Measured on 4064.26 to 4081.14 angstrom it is 304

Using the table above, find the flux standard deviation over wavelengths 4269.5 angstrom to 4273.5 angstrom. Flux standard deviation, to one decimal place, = 0.5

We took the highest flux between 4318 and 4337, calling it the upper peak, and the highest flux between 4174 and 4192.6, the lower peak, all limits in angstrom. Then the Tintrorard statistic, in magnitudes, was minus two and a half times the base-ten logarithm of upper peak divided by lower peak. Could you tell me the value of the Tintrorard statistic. -0.30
